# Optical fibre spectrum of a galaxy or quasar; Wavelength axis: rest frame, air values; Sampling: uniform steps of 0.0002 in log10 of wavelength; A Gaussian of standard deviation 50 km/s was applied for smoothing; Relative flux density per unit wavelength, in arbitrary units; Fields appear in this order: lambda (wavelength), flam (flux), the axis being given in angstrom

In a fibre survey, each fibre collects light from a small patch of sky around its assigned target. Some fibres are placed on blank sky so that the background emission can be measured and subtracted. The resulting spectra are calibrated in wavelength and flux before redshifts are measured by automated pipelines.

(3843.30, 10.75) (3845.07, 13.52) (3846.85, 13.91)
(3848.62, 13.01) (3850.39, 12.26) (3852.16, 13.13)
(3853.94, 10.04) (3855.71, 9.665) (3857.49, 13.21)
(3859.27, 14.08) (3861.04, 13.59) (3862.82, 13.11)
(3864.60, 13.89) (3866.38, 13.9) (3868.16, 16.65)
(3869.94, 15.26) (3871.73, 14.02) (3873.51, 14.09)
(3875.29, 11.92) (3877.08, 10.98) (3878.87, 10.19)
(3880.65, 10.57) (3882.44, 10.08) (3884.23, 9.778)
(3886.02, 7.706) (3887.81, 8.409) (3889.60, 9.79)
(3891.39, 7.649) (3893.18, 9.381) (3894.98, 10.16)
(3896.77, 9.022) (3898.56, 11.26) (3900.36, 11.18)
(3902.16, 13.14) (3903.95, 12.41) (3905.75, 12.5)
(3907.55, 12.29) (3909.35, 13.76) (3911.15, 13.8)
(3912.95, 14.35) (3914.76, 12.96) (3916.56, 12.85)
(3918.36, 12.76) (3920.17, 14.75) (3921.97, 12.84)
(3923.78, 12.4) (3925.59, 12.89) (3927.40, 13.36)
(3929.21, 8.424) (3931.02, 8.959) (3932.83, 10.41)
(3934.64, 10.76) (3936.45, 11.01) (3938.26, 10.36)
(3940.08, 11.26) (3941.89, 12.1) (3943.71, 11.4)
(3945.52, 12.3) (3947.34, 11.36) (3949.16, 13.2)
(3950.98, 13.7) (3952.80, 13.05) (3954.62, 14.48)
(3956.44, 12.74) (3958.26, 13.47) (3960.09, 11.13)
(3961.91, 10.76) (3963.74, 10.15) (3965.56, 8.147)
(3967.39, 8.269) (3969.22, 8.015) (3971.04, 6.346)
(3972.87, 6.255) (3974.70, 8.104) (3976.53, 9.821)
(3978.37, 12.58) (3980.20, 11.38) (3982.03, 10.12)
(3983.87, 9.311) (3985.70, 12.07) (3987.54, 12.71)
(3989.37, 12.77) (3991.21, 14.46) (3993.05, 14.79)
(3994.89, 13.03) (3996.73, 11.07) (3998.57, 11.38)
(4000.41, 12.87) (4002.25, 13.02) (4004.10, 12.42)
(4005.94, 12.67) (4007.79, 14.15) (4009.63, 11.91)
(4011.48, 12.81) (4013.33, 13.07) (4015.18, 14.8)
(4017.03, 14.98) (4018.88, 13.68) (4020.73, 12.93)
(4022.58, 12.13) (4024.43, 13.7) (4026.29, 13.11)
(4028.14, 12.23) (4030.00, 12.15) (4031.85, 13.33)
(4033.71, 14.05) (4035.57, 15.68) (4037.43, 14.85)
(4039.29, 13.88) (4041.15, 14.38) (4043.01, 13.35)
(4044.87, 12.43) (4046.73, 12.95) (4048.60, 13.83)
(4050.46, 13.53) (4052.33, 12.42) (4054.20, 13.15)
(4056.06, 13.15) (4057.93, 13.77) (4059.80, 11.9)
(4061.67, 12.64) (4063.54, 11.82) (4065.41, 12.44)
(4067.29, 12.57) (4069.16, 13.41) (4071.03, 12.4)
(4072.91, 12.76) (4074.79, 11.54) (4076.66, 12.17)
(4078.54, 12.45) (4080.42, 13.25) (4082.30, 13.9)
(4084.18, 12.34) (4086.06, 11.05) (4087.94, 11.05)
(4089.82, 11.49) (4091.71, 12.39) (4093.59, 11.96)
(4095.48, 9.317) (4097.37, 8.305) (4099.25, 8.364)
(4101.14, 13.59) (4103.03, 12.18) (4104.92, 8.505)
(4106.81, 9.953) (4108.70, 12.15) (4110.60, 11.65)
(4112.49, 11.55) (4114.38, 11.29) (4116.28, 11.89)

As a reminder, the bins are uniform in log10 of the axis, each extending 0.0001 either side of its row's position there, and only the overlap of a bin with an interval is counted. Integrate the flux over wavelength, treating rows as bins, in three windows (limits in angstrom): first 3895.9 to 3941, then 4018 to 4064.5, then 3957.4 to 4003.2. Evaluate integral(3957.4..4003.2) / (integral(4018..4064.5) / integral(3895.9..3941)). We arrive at 438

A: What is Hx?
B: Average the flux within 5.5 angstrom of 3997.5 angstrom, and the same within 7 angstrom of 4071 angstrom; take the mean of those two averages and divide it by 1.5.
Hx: 8.39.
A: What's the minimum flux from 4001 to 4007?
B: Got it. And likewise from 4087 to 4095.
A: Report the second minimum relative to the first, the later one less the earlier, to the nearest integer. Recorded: -1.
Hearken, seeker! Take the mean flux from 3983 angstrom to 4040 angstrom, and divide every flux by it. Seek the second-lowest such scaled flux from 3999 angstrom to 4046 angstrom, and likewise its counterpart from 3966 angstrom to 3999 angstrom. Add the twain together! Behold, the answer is 1.41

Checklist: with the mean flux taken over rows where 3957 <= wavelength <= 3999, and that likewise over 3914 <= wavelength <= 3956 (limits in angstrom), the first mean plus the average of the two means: 22.1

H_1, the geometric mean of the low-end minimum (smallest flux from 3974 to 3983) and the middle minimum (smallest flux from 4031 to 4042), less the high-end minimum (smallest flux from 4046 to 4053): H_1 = -2.0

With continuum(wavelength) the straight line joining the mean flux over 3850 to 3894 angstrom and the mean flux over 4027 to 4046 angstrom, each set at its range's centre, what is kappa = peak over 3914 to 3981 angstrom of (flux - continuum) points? 2.5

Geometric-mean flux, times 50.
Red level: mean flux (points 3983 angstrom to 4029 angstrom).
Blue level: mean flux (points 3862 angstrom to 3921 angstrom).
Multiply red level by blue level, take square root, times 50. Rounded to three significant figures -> 621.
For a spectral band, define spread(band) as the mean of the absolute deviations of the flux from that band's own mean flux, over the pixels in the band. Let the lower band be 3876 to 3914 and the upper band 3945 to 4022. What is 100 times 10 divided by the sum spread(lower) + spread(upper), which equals 295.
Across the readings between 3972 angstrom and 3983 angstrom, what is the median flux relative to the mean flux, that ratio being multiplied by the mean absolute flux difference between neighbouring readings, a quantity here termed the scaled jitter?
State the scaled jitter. 1.80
